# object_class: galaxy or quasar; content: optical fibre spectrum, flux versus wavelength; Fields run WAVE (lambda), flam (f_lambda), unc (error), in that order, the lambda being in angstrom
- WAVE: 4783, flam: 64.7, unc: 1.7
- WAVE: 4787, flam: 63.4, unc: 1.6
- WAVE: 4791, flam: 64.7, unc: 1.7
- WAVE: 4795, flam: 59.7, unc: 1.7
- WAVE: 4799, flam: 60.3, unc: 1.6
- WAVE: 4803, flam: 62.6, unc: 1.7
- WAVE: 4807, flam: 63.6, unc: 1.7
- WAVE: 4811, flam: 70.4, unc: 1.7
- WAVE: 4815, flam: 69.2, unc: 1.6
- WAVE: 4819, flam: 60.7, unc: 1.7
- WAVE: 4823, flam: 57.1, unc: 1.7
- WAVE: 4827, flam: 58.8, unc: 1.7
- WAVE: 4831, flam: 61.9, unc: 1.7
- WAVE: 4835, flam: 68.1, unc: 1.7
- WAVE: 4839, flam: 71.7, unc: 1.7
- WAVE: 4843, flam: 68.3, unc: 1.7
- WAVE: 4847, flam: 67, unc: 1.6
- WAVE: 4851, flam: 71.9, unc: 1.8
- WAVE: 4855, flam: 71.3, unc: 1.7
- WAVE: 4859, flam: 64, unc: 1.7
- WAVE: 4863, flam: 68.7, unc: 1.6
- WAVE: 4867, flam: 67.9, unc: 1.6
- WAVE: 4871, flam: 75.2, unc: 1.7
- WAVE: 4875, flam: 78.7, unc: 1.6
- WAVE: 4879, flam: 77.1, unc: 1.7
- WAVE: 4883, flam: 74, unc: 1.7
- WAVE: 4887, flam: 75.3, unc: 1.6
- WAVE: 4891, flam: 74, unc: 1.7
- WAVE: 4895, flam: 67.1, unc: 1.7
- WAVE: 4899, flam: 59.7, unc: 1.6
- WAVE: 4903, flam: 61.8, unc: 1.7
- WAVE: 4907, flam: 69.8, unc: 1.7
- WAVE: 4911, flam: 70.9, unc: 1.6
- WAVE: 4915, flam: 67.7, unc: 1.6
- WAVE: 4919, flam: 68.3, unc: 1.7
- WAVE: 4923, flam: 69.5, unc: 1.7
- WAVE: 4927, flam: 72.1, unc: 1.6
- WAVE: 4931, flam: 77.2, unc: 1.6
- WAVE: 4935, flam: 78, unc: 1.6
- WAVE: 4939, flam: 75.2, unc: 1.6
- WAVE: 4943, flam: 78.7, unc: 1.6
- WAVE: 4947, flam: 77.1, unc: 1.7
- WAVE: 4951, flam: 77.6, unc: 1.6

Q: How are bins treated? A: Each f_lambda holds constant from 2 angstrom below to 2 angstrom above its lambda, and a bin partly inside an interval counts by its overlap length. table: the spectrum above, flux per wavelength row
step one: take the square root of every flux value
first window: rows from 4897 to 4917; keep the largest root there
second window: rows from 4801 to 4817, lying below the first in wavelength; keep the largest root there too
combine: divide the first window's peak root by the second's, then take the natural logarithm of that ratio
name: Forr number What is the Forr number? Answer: 0.004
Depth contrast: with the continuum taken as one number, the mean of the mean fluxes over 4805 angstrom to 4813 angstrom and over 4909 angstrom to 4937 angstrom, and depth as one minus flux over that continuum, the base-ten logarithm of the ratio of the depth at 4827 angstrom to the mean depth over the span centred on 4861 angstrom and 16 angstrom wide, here 0.85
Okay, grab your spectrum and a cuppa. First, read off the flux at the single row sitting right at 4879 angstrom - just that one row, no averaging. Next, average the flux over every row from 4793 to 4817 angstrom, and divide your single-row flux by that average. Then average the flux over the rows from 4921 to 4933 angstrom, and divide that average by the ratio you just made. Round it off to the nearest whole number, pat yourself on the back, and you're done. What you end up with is 61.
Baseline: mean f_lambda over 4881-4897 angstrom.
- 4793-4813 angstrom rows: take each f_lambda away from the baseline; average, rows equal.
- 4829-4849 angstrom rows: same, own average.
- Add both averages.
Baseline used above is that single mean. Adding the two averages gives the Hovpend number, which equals 14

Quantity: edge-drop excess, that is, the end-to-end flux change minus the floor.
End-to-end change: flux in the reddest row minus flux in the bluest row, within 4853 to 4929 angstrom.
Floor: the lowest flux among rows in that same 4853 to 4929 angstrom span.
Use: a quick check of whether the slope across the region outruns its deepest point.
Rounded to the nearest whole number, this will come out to -59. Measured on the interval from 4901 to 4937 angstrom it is -46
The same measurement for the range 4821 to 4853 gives -42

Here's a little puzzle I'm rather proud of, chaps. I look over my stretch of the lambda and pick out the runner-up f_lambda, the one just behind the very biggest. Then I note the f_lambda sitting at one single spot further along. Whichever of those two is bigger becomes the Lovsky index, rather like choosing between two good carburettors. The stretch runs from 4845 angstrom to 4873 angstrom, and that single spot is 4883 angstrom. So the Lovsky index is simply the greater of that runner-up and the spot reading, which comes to 74.0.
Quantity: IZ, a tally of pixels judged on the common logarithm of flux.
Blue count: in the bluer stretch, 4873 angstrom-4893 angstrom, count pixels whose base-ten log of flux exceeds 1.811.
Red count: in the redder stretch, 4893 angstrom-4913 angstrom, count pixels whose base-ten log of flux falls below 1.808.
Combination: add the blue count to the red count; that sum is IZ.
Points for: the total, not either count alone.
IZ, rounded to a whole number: 7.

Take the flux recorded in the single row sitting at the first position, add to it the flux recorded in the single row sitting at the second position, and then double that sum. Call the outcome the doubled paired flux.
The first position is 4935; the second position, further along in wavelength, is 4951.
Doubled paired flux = 311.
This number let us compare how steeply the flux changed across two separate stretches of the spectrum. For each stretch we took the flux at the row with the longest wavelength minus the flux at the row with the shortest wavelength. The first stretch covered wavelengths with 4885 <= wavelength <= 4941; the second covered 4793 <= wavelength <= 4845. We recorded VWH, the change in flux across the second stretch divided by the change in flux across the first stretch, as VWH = -86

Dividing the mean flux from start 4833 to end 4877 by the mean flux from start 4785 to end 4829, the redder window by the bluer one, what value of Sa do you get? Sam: 1.12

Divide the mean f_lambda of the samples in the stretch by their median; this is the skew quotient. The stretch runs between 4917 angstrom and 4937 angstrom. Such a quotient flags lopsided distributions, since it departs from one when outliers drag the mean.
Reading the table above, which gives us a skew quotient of 1.01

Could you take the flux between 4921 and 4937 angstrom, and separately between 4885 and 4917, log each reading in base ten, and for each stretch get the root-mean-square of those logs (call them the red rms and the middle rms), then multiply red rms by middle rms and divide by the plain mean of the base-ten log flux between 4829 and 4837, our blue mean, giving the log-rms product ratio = 1.89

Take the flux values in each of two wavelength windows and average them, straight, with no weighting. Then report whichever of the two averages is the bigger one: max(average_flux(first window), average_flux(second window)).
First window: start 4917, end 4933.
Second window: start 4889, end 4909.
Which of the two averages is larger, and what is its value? 72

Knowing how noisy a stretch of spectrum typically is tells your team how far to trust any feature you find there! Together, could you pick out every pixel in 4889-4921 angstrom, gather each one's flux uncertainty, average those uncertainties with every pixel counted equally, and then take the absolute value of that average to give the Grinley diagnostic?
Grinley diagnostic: 1.66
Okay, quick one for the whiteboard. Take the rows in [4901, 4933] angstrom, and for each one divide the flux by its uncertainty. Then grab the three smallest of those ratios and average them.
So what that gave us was 39.1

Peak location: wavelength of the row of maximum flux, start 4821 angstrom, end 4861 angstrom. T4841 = 4851 angstrom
